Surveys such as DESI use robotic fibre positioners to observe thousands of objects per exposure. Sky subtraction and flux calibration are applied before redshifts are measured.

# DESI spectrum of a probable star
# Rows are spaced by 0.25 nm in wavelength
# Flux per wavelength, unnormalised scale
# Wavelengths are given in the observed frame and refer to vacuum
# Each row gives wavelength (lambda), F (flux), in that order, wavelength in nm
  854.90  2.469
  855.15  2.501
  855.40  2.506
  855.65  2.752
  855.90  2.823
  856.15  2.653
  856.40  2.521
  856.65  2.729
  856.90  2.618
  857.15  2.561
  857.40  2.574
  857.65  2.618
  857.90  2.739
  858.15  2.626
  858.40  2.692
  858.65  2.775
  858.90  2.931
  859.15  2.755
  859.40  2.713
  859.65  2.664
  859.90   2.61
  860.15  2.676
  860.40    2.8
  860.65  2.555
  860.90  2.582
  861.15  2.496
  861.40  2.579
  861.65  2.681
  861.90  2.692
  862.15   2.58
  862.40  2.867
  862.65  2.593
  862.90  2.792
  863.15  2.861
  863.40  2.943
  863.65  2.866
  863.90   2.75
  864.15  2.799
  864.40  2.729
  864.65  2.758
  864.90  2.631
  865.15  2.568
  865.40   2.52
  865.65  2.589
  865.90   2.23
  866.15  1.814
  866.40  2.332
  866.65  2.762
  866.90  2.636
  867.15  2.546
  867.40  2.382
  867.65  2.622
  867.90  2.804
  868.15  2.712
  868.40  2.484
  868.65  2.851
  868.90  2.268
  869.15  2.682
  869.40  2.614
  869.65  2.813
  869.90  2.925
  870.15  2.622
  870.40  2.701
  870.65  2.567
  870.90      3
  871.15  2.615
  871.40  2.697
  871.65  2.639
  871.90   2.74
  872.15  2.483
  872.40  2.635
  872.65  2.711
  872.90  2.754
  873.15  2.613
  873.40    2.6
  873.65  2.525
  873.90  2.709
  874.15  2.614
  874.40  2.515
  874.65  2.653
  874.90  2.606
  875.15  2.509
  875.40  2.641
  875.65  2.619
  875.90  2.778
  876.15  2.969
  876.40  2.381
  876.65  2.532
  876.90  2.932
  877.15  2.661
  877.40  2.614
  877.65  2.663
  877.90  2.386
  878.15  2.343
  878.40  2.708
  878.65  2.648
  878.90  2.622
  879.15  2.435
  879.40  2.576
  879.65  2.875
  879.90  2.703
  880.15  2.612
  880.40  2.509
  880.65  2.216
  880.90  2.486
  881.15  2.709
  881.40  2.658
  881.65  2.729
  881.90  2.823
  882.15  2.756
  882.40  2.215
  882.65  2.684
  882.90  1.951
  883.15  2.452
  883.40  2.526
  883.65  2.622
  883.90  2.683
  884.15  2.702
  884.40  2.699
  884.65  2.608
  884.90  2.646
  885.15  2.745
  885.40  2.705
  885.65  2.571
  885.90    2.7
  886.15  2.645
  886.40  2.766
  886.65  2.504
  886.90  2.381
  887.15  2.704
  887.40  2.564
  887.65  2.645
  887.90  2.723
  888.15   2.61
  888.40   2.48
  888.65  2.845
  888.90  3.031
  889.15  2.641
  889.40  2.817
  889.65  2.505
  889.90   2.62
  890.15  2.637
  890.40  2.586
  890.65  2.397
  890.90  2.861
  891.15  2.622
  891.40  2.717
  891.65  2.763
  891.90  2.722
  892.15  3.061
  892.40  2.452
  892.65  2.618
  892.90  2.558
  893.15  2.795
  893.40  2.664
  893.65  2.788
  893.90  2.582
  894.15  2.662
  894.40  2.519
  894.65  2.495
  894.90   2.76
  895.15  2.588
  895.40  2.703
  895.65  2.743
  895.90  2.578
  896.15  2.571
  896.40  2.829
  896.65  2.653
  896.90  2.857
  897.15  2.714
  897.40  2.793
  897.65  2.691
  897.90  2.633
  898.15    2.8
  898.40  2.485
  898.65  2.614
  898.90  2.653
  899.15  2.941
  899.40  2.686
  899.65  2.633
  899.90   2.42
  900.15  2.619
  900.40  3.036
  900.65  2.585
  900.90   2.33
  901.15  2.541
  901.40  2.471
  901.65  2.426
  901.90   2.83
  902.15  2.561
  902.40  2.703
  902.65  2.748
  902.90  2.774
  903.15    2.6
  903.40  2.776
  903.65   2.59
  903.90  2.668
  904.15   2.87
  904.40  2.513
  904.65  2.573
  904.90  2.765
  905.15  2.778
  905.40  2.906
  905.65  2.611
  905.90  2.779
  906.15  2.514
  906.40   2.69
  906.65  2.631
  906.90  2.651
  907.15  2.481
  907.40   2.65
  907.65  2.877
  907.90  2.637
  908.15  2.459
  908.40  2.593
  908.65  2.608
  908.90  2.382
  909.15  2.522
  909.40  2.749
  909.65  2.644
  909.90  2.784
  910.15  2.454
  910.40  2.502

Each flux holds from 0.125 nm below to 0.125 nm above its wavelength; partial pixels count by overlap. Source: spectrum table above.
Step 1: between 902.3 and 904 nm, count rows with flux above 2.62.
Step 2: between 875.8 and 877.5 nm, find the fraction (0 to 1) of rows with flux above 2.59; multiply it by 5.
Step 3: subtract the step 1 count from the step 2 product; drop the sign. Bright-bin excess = 1.4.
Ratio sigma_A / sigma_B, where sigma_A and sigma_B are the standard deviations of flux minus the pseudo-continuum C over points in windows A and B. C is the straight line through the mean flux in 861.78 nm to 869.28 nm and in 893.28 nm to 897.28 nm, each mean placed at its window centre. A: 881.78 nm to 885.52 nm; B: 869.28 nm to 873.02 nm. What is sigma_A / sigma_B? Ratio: 1.7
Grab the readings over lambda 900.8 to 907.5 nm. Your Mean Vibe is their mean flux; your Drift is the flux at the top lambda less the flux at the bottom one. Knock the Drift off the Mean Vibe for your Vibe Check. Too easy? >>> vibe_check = 2.33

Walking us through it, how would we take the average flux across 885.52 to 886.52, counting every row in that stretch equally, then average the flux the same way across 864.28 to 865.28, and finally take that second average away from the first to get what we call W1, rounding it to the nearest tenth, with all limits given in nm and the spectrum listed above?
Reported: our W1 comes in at 0.0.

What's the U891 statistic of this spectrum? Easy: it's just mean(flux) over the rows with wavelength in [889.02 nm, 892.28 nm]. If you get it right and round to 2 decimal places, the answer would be 2.69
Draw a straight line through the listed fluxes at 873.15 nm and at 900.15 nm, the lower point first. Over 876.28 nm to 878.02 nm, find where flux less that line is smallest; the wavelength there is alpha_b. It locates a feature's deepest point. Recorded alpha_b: 876.40 nm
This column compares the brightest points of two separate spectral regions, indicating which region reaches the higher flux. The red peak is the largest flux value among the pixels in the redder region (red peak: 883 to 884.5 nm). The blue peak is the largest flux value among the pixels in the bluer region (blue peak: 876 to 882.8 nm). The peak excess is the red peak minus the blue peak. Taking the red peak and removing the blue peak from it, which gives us -0.267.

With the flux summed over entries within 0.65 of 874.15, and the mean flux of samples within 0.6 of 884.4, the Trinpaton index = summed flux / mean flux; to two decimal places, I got 4.88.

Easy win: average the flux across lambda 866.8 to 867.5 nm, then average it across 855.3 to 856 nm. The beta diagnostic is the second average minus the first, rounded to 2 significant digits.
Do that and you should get 0.17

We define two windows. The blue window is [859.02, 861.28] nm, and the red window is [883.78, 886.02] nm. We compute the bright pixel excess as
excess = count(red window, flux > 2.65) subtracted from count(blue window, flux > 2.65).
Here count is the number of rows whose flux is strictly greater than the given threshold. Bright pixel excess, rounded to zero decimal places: -1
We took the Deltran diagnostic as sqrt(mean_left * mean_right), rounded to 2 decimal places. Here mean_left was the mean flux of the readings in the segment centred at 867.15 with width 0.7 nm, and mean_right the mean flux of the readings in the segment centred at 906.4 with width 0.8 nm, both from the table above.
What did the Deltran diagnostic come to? 2.57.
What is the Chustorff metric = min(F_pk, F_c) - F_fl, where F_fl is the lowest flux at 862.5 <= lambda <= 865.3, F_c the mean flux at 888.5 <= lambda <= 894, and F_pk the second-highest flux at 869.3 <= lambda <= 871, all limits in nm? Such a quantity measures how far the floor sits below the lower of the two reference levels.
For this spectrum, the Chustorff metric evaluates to 0.13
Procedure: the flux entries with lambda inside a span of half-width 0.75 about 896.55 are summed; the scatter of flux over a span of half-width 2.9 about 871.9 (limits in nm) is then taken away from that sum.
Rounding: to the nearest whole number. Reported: 16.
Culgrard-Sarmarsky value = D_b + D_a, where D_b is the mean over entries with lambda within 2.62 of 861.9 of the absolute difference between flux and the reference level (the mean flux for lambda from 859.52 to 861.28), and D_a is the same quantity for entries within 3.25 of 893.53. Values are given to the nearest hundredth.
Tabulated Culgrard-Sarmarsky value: 0.23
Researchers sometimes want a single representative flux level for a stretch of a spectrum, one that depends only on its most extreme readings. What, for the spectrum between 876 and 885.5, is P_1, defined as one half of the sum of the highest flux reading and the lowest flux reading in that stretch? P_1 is 2.46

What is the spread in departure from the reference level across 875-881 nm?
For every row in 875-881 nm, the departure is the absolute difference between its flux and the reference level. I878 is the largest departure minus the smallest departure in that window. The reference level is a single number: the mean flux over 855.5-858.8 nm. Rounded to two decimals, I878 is 0.45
